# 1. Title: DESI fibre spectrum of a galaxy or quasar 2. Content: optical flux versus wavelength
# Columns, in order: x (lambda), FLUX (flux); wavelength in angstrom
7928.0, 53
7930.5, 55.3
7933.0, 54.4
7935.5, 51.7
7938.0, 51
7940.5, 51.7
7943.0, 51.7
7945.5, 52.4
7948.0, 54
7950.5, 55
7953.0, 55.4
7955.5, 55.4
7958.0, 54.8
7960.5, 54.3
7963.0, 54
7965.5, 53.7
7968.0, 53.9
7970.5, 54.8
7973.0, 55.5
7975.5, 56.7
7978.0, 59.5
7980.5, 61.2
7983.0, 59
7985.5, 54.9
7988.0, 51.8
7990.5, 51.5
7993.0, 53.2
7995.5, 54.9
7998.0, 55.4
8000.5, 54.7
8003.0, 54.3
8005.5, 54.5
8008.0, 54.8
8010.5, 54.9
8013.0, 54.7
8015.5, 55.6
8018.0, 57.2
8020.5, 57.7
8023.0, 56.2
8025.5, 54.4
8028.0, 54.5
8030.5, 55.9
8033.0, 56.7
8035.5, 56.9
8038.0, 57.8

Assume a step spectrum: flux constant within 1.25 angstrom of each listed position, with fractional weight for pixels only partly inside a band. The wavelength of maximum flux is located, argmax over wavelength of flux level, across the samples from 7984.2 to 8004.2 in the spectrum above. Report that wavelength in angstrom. 7998.0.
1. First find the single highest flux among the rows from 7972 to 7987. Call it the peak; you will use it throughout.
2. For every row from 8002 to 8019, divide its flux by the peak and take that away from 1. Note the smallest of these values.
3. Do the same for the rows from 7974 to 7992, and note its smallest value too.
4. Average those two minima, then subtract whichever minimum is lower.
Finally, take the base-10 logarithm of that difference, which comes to -1.49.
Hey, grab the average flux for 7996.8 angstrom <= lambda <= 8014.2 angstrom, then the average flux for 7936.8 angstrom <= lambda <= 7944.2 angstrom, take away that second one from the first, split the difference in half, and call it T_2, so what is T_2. 1.6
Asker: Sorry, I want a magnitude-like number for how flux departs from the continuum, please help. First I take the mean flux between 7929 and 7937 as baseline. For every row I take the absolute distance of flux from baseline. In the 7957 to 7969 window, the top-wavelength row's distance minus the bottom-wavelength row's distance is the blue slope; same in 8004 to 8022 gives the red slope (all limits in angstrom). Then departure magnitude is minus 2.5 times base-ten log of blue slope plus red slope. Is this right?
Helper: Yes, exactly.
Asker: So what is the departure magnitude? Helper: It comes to -0.90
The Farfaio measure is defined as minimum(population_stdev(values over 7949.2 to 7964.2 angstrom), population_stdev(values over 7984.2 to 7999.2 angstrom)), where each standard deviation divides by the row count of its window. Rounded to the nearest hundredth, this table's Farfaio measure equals 0.52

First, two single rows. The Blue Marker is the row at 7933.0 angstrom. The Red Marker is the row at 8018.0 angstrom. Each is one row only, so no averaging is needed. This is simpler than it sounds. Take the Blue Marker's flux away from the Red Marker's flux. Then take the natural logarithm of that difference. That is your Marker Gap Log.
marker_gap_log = 1.0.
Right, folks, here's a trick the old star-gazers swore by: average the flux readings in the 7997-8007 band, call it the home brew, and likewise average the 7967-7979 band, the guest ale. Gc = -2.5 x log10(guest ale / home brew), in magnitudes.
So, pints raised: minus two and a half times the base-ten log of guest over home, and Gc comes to -0.03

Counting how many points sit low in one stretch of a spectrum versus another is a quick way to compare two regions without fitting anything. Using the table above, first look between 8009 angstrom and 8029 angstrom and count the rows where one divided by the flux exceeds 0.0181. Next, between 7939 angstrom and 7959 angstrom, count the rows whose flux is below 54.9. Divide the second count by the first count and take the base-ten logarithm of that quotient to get 0.10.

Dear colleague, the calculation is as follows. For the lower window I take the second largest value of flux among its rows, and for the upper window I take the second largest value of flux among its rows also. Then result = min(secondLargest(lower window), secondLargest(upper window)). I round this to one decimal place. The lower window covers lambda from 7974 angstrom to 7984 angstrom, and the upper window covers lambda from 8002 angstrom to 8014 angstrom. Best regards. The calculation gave 54.8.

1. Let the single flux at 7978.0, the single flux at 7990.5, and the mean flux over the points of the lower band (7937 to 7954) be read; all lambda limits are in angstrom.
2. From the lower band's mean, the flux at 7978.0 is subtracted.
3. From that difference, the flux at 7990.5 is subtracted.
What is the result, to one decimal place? -58.0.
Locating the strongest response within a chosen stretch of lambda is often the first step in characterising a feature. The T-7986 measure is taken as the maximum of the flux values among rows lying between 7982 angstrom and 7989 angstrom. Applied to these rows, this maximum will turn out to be 59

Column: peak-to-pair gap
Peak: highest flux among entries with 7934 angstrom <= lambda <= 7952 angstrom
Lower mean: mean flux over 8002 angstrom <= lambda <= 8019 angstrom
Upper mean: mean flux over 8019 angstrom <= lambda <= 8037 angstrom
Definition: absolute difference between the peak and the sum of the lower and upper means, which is 56.2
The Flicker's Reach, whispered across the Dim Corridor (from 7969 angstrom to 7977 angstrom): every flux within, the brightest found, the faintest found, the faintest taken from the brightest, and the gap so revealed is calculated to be 1.90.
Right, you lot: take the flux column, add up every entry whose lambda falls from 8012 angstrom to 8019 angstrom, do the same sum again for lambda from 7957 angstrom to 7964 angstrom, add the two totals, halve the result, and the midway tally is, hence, 165.3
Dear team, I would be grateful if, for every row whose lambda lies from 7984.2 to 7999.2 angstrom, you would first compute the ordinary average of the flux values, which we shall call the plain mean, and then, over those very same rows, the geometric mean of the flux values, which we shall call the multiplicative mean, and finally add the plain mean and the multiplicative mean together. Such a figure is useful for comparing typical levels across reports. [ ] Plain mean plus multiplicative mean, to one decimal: 107.2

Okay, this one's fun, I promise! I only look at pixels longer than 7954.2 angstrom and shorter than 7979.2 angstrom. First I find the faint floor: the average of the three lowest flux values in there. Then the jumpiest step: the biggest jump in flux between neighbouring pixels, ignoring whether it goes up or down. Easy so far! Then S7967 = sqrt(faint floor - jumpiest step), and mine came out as 7.15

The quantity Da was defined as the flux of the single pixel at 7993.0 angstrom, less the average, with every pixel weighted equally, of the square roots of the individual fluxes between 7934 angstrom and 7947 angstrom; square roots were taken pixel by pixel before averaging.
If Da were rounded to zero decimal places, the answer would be 46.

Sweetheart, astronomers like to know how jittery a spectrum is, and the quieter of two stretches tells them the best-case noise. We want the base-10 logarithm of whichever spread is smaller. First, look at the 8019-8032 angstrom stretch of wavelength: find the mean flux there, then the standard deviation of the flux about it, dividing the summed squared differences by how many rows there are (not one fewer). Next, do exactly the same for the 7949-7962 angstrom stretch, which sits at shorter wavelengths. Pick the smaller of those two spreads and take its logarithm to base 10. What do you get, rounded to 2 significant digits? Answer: -0.39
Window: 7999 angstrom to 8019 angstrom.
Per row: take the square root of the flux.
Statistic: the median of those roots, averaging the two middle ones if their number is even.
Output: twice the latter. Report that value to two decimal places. 14.80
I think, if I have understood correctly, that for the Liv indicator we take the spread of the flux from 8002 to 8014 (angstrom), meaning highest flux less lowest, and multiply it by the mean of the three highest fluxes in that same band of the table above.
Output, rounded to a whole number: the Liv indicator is 33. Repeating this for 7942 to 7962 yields 204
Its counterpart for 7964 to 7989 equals 563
